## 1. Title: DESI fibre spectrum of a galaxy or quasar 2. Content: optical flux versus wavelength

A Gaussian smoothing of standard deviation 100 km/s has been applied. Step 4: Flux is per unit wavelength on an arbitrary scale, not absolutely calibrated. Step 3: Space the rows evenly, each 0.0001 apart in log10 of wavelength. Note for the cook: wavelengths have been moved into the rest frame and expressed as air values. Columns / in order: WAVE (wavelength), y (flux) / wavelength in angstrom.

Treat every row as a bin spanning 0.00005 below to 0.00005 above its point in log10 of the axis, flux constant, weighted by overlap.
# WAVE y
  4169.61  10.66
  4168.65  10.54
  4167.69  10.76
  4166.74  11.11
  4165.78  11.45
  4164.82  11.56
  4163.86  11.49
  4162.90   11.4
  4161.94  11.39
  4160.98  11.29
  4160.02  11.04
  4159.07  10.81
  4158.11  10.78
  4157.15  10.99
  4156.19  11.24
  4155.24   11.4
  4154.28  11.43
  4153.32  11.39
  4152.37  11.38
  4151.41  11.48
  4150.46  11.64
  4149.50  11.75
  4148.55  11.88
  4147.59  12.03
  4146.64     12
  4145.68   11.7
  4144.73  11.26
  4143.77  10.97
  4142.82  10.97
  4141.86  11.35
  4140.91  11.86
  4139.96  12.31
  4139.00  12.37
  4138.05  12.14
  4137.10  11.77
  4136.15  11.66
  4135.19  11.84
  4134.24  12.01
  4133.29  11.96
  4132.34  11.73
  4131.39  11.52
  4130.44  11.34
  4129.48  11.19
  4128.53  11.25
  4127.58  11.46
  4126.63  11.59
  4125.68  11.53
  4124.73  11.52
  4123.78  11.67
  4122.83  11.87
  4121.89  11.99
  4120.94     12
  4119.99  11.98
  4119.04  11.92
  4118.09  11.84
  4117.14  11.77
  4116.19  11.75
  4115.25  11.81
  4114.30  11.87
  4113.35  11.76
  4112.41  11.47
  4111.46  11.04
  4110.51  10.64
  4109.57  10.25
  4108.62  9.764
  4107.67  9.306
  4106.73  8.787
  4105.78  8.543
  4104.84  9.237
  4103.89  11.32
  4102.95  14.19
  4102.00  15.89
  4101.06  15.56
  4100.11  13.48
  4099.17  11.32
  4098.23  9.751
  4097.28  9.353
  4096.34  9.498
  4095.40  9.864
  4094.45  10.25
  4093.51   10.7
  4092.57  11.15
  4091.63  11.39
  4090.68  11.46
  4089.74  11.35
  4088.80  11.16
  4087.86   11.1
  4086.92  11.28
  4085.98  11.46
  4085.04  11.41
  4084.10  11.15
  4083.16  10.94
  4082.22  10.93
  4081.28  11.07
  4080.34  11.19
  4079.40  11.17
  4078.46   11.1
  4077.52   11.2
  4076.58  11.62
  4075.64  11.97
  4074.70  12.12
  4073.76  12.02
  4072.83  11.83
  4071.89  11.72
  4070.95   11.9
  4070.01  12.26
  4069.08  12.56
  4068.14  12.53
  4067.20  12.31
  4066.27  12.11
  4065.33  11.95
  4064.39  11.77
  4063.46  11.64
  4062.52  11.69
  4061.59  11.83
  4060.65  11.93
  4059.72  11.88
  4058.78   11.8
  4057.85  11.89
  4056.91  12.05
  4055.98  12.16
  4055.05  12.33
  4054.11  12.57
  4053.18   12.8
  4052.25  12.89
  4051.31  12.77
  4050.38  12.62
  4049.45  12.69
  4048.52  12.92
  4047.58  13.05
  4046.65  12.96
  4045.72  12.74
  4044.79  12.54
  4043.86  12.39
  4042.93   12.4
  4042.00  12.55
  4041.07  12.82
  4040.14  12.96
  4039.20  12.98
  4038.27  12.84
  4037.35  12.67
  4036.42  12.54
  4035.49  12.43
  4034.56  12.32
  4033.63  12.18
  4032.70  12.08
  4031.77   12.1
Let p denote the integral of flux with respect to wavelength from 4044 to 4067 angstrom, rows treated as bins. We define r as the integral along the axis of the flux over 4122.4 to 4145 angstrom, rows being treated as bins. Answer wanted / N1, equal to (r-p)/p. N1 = -0.07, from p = 283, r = 263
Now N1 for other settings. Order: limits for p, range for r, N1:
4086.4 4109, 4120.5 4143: 0.05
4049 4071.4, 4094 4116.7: -0.08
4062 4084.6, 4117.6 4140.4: 0.01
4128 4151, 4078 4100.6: -0.08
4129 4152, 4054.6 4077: 0.00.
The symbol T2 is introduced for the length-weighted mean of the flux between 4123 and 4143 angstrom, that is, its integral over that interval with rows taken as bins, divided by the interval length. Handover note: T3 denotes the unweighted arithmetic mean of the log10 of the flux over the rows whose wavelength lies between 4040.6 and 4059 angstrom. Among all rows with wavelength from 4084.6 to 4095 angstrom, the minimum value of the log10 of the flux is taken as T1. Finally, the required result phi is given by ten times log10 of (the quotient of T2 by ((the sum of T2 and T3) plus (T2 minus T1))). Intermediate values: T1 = 1.01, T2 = 11.7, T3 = 1.098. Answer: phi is -3.027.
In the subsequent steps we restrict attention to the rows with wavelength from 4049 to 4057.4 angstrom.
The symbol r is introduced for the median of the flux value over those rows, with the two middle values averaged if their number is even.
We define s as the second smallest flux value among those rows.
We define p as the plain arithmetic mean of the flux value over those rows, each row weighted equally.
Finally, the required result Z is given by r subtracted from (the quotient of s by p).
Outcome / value -11.7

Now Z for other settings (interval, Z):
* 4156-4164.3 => -10.3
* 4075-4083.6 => -10.2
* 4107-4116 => -10.1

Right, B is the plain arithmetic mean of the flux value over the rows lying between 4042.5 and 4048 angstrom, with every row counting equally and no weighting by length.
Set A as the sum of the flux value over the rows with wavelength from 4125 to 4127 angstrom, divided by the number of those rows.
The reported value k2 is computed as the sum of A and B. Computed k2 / 24.24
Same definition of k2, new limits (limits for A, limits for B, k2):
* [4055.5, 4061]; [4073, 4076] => 23.99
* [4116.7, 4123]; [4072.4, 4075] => 23.90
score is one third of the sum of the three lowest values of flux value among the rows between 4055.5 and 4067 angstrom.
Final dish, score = 11.7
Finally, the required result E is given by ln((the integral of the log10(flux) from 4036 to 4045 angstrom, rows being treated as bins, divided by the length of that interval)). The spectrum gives 0.098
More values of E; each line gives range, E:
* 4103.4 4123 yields 0.038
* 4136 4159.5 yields 0.060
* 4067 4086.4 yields 0.063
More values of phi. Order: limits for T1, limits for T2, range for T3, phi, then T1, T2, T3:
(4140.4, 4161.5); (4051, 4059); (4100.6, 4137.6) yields -3.015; 1.03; 12.4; 1.060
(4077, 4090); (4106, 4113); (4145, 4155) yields -3.016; 1.04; 10.1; 1.067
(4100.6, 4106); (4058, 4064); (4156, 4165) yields -3.032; 0.93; 11.8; 1.049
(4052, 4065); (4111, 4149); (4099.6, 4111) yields -3.007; 1.07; 11.7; 1.047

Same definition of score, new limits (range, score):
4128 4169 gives 10.7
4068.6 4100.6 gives 9.5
